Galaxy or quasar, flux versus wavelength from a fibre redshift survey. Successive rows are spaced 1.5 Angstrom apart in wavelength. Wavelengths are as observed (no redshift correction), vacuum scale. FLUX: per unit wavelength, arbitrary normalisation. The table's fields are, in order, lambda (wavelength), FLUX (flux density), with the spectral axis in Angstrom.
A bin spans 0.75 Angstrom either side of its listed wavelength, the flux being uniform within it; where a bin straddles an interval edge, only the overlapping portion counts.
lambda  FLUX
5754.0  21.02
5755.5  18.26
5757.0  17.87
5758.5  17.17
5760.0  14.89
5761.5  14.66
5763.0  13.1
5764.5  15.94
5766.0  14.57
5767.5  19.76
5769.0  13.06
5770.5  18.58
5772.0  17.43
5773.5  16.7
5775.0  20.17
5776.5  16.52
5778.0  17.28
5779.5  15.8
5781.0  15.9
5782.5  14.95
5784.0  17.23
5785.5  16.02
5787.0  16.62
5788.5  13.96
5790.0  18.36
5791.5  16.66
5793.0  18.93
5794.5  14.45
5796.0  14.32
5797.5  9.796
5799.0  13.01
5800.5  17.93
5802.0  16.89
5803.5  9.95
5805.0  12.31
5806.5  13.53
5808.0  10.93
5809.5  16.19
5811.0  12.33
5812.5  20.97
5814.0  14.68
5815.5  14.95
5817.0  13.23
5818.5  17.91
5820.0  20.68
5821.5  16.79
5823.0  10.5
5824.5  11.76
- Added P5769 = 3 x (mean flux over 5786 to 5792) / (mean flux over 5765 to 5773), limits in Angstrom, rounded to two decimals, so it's 2.95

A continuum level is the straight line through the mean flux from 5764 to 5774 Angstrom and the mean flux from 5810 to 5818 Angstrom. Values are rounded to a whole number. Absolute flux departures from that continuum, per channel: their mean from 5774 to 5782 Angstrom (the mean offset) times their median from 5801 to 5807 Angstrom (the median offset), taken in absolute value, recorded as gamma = 3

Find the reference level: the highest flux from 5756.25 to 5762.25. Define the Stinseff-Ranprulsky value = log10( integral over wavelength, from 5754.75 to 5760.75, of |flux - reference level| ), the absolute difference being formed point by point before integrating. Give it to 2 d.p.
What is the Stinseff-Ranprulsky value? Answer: 0.79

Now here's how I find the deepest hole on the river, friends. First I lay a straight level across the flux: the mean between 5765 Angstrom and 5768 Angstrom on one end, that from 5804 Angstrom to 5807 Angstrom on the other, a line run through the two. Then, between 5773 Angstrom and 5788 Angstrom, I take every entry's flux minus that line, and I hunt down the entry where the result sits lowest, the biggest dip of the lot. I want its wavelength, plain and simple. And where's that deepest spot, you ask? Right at 5782.5 Angstrom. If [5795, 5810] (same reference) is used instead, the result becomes 5797.5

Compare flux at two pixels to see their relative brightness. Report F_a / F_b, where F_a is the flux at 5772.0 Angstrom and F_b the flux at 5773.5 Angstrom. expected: 1.04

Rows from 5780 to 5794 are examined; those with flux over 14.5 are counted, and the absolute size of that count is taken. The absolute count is 8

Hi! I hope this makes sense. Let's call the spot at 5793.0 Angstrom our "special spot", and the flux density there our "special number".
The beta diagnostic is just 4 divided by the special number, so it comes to 0.21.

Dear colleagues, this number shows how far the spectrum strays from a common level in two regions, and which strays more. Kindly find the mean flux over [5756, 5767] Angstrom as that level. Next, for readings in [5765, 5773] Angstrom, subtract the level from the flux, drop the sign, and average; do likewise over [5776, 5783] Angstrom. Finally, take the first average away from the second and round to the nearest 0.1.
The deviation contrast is -1.7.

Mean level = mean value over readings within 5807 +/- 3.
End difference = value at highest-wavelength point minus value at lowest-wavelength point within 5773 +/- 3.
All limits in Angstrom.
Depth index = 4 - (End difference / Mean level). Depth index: 3.88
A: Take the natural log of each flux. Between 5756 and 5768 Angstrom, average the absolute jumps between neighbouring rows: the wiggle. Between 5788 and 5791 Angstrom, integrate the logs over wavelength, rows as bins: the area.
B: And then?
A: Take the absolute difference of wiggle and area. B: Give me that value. 8.2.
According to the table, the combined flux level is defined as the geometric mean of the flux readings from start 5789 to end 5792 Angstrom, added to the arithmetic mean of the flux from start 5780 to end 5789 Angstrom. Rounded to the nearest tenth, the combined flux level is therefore 33.3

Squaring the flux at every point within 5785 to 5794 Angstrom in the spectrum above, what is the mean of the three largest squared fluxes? 324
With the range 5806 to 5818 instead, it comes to 308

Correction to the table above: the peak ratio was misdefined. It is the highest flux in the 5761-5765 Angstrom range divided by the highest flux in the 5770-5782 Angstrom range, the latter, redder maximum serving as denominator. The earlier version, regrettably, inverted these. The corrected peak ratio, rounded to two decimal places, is 0.79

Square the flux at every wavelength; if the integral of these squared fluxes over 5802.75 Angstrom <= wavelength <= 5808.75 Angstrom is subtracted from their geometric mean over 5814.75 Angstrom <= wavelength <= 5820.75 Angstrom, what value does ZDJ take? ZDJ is -559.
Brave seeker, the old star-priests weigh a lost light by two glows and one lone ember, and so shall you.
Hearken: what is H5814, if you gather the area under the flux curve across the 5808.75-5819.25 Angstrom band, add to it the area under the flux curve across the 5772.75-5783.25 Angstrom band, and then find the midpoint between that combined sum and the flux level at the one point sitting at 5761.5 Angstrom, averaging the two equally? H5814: 178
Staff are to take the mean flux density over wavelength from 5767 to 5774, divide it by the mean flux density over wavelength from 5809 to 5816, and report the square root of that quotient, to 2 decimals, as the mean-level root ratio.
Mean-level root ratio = 1.04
